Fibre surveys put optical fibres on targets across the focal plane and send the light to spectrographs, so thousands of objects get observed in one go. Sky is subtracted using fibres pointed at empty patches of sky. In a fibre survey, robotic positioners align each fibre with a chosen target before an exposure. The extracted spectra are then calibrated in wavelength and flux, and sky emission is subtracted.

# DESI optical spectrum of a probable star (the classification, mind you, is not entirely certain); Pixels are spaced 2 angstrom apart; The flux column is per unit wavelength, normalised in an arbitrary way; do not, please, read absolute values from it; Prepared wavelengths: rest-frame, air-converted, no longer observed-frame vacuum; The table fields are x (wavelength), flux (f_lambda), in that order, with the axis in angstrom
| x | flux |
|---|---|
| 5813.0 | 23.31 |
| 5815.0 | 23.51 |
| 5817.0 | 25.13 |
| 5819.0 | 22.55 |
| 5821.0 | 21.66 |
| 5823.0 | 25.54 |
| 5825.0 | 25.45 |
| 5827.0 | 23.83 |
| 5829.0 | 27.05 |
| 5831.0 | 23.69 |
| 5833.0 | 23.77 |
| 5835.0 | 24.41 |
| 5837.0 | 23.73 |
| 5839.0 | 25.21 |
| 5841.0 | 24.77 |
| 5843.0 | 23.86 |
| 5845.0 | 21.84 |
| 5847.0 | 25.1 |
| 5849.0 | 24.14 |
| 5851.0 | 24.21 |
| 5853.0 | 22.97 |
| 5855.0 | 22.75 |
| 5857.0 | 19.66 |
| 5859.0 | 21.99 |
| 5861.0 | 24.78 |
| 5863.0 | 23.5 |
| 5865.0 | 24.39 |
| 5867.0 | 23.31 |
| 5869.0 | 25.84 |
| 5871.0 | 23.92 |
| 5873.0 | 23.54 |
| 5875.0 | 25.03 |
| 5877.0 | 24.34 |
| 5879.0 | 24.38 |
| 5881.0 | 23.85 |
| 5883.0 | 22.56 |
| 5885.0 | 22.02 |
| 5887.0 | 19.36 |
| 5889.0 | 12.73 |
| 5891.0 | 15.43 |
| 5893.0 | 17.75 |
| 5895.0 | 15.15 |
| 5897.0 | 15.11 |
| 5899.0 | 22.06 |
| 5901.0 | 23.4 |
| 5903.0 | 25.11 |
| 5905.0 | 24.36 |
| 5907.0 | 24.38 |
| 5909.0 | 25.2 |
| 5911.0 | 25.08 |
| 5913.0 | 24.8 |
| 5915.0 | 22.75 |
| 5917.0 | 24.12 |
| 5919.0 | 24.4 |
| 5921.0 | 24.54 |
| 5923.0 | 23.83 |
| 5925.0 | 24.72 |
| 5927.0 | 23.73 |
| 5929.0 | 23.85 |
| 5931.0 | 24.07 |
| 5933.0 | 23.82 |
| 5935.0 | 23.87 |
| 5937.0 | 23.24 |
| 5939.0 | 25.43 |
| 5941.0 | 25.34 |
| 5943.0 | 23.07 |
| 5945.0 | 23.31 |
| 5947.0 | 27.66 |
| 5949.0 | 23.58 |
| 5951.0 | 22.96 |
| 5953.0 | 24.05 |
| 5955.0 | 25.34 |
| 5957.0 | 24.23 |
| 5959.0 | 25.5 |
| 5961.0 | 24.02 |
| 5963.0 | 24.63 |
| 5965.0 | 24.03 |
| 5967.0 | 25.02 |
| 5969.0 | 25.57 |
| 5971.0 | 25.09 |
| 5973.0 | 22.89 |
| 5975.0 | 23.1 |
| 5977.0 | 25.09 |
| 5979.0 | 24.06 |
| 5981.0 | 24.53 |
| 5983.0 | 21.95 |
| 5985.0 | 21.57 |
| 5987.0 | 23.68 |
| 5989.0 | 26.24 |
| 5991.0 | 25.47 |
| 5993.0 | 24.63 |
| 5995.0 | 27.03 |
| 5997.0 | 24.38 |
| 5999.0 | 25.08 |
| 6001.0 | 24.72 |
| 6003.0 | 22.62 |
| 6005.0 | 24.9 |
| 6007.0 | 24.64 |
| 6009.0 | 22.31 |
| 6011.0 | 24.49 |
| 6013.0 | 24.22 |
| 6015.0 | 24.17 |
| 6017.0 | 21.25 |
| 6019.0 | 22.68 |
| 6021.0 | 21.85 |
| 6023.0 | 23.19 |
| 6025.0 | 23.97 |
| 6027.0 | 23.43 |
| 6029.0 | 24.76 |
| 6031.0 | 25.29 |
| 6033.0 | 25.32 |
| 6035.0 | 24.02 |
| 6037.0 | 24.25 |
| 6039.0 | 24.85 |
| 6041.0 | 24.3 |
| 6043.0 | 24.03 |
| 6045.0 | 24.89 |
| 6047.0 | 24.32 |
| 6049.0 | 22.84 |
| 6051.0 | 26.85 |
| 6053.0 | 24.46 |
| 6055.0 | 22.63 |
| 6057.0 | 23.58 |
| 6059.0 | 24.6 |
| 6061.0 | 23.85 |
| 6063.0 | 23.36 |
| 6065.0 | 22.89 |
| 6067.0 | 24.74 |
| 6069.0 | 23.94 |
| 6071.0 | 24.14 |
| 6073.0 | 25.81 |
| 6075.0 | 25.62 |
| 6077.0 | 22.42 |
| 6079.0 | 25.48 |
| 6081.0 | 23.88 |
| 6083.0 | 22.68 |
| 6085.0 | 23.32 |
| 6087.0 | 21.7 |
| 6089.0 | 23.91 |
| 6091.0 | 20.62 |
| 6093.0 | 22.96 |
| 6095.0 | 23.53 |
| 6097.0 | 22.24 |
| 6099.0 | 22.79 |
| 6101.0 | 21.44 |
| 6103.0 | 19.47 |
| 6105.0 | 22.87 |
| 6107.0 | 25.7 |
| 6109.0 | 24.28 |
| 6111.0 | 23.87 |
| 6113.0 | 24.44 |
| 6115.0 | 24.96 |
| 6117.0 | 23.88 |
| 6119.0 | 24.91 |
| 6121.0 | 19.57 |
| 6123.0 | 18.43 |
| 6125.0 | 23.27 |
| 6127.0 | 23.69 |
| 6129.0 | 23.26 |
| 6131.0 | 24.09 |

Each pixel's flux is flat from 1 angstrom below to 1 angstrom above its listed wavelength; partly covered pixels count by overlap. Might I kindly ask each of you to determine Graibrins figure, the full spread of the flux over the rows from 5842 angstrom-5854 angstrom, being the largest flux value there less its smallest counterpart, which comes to 3.3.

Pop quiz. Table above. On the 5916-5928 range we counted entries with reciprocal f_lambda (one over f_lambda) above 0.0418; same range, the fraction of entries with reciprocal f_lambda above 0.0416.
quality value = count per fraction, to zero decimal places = 6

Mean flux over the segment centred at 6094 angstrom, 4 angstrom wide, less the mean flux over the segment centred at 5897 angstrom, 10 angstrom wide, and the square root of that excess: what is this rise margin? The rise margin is 2.1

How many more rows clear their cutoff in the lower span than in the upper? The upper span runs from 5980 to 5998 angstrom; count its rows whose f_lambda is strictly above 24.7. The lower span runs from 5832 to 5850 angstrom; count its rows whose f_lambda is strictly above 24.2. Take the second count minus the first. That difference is 1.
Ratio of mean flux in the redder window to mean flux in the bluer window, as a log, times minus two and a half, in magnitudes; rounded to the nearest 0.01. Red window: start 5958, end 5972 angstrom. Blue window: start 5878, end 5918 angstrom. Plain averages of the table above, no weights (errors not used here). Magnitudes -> -0.16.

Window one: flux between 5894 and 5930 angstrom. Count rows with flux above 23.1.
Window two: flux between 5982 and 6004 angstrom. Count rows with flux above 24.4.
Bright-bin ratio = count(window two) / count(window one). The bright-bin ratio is 0.4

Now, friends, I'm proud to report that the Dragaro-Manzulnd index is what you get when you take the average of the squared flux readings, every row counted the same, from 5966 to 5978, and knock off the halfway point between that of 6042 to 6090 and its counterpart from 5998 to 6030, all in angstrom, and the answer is 31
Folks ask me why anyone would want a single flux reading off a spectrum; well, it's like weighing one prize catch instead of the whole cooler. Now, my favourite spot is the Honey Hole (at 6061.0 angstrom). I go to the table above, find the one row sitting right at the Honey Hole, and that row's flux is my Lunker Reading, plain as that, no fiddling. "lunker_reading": 23.85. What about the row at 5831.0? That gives 23.69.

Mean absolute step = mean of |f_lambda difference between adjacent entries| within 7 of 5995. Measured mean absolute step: 1.29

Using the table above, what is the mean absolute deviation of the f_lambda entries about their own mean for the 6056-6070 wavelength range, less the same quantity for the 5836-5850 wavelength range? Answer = -0.3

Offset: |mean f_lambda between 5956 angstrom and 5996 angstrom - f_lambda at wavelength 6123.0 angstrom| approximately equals 6.0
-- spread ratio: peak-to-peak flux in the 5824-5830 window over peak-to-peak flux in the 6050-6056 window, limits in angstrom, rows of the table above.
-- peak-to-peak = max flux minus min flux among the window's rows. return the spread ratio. 0.76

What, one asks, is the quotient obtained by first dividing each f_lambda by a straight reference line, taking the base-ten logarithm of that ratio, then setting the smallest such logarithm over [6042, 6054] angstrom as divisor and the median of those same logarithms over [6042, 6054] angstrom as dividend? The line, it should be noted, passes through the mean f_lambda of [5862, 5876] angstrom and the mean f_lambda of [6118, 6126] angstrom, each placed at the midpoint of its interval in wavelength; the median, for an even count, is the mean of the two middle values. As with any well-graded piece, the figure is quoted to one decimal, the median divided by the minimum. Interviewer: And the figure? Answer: 3.9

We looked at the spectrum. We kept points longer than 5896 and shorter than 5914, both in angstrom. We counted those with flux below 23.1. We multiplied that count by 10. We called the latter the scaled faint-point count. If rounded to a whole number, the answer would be 20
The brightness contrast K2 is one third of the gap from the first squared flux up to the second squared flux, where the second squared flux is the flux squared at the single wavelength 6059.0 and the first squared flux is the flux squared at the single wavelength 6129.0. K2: 21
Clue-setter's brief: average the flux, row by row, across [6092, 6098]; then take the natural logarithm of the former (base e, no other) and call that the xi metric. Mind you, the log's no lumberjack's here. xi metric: 3.13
